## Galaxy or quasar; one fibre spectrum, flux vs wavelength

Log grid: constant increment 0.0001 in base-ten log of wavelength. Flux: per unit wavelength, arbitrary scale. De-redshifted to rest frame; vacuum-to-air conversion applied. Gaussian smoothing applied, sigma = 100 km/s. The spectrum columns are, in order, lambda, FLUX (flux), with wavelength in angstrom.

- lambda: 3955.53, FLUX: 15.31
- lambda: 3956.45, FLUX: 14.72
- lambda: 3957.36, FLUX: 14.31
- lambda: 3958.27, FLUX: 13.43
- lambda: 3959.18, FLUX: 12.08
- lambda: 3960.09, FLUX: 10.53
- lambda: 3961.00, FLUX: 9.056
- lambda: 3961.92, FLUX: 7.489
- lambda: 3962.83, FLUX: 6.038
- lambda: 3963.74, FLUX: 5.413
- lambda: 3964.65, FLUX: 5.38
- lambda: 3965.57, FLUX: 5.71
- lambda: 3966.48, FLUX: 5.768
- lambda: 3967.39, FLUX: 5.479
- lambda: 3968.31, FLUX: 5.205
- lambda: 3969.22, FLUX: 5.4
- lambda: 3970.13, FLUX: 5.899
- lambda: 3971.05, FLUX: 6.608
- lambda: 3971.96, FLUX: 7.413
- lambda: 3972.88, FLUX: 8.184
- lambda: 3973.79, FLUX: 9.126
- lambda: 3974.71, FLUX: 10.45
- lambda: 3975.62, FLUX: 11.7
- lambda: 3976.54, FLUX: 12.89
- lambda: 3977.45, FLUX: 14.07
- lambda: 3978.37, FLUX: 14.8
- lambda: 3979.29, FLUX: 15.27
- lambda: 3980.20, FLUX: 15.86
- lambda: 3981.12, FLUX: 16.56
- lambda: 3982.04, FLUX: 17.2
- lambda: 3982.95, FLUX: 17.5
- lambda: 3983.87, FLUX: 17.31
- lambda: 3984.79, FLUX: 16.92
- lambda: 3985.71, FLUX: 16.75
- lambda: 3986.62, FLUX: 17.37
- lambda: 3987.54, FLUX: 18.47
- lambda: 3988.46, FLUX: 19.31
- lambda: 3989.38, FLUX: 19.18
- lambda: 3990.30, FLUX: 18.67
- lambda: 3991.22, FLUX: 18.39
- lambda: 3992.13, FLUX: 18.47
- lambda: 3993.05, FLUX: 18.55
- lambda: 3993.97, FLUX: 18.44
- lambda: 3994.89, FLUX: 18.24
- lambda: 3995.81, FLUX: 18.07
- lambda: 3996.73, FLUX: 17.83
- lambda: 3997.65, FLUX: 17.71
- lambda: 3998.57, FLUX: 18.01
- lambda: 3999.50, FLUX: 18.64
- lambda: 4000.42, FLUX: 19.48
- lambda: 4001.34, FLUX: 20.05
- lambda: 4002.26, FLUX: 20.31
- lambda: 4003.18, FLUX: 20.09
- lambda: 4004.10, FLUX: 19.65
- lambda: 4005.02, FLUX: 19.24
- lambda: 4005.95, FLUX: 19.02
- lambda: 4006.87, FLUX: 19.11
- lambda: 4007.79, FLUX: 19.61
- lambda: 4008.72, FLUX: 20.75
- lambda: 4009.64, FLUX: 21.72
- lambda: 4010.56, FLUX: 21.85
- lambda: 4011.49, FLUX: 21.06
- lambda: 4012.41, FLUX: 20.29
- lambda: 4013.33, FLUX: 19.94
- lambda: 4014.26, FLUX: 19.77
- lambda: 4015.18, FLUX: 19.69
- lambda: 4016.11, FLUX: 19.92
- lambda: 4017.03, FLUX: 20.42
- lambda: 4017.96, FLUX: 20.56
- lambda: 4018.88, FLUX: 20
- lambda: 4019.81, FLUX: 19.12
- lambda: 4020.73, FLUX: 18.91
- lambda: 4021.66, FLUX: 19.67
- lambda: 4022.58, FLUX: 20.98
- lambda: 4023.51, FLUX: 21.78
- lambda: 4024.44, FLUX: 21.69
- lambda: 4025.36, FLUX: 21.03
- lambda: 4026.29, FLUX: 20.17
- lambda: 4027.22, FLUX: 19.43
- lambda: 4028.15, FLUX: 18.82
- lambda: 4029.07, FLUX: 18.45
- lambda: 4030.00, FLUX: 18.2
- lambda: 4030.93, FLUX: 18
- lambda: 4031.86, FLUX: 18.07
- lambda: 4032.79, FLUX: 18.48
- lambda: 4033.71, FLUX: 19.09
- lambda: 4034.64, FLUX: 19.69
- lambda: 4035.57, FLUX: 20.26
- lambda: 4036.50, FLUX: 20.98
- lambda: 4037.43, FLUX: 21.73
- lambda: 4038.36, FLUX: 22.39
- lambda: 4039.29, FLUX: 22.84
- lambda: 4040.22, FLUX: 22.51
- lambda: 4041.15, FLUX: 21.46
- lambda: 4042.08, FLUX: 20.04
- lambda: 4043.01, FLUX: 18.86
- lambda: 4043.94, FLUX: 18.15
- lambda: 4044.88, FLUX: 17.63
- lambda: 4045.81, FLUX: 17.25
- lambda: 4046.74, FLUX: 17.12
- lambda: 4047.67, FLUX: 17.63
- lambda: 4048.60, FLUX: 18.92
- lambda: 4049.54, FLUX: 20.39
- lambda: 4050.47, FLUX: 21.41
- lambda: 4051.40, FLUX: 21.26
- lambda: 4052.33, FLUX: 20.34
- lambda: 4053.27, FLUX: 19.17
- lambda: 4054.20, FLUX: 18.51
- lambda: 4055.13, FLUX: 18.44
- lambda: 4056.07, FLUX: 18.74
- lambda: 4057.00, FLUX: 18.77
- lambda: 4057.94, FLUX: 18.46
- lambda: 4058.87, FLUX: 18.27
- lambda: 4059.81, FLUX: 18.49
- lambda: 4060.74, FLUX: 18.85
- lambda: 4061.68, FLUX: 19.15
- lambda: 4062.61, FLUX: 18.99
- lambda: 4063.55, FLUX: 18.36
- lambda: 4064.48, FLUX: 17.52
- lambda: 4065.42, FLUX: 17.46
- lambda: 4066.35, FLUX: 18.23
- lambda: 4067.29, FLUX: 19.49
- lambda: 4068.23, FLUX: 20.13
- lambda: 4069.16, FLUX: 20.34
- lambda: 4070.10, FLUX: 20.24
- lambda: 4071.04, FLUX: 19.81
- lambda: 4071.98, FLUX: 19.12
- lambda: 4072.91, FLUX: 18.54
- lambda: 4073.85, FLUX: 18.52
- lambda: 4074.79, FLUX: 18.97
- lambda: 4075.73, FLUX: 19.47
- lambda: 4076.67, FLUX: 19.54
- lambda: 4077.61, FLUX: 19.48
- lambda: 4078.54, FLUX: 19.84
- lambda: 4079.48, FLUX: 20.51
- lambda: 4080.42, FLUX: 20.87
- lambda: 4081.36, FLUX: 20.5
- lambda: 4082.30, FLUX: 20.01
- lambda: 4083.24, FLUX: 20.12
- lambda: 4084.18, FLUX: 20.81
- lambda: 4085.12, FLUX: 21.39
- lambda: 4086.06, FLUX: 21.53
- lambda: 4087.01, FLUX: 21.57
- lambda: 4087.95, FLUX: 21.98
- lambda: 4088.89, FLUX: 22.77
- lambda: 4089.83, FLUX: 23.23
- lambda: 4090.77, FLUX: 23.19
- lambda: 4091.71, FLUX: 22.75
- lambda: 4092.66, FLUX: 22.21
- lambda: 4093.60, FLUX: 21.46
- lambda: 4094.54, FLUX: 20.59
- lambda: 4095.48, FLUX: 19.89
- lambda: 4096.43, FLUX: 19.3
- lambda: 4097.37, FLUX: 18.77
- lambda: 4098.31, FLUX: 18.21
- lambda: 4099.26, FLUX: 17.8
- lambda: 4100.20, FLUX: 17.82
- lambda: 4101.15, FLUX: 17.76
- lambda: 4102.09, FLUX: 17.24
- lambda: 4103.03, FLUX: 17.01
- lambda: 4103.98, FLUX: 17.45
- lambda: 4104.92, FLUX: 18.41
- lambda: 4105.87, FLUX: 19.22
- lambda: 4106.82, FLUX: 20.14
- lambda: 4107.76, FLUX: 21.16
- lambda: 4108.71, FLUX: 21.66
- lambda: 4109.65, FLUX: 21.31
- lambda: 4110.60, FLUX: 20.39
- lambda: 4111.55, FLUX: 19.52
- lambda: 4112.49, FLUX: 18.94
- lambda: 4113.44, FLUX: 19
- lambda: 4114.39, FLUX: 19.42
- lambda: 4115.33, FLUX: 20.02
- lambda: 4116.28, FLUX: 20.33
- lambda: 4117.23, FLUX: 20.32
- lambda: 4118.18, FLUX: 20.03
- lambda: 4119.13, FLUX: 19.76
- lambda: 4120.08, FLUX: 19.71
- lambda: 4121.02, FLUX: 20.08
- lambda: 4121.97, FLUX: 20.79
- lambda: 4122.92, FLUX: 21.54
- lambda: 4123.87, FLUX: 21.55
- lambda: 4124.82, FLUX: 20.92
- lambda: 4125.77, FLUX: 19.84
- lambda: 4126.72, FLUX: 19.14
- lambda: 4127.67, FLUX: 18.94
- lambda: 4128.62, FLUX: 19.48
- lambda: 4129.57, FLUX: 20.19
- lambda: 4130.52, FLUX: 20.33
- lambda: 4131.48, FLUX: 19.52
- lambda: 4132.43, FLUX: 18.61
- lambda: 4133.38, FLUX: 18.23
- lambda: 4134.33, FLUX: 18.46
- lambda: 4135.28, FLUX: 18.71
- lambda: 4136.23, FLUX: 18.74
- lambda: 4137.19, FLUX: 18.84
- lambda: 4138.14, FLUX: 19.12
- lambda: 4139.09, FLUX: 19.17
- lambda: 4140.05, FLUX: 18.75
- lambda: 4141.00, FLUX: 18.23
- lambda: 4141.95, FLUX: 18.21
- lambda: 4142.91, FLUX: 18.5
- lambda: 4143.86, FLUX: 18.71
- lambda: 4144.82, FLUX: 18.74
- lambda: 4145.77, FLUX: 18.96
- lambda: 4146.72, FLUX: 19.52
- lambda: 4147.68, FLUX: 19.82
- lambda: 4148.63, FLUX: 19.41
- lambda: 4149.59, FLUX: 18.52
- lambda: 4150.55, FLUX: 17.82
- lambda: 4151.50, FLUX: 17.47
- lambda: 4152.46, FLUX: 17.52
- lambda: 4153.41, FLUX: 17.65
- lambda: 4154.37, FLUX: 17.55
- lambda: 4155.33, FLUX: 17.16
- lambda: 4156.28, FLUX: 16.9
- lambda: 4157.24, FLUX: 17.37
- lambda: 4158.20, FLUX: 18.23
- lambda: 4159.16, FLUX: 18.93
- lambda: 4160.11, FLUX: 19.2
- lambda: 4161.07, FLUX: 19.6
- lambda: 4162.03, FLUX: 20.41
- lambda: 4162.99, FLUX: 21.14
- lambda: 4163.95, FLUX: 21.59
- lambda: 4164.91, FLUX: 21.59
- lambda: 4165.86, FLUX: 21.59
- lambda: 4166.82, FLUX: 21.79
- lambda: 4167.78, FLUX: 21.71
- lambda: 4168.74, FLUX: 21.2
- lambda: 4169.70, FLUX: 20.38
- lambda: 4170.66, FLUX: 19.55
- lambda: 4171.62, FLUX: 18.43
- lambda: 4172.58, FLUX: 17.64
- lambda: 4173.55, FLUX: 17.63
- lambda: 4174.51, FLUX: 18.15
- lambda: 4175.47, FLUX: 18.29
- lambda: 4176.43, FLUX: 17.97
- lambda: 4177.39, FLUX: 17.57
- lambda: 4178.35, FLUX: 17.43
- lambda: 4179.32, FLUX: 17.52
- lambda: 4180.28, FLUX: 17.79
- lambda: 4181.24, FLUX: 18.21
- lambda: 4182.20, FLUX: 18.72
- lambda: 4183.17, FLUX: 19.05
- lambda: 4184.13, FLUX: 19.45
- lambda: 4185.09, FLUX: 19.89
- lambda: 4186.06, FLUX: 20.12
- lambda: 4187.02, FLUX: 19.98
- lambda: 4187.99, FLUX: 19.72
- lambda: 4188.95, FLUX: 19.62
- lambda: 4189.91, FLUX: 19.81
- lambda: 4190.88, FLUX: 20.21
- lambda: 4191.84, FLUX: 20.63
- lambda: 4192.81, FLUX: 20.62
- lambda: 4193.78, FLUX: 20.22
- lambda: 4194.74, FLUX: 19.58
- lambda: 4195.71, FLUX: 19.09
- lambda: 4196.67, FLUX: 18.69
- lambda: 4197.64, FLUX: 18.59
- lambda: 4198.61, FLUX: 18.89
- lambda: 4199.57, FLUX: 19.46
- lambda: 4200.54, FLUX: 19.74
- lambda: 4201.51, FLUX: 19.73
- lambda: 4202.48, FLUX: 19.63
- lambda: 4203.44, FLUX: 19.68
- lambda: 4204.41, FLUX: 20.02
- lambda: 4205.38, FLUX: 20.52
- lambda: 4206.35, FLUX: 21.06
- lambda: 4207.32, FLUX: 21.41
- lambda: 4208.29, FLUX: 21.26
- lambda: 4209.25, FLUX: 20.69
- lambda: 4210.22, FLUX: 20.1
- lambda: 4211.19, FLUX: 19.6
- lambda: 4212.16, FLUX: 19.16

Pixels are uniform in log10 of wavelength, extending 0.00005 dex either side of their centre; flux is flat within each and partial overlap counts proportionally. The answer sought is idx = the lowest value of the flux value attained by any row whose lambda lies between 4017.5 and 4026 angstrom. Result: 18.91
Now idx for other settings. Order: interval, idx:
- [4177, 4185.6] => 17.43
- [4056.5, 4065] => 17.52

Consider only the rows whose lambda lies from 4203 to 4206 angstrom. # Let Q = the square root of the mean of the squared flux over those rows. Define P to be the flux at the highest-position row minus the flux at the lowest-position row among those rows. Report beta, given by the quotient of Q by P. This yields 24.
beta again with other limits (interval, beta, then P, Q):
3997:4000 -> 19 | 0.9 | 18.1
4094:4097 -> -15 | -1.3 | 19.9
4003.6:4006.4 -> -31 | -0.6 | 19.3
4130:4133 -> -11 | -1.7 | 19.5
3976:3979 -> 7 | 1.9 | 13.9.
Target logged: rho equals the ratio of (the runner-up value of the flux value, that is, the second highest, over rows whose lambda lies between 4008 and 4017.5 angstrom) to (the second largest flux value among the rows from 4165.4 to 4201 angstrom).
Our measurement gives 1.00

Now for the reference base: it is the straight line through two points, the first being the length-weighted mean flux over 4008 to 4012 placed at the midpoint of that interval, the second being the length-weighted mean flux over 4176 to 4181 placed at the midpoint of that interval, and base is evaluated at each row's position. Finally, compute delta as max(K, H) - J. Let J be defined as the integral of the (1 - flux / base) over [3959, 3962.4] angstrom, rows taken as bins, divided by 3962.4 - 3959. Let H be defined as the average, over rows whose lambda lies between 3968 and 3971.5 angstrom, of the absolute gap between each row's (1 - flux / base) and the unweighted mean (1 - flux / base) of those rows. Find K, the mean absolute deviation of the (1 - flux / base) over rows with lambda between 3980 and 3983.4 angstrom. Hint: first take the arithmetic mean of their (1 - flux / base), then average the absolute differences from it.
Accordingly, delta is -0.54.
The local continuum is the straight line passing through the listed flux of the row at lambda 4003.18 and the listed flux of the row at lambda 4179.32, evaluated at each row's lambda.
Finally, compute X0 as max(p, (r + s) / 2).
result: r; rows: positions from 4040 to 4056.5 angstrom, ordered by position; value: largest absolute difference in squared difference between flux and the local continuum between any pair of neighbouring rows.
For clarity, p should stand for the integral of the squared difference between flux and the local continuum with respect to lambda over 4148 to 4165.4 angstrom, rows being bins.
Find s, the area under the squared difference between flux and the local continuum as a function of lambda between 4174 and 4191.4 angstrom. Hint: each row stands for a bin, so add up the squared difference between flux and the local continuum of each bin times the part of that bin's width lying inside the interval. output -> 58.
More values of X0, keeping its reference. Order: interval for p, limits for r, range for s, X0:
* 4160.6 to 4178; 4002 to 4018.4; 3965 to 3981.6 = 1100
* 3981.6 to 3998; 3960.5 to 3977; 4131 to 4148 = 93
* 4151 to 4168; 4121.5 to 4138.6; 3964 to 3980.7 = 1211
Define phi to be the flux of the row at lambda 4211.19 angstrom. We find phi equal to 19.6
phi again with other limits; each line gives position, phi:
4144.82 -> 18.74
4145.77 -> 18.96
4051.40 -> 21.26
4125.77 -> 19.84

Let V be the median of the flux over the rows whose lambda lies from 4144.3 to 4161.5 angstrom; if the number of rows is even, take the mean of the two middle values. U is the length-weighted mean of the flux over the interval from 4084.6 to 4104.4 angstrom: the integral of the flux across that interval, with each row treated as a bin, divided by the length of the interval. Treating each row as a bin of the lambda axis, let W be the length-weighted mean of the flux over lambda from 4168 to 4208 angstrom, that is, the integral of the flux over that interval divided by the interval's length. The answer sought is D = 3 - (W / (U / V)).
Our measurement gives -14.6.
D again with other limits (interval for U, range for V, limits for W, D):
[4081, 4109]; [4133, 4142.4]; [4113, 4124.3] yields -15.8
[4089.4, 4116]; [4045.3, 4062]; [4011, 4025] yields -16.2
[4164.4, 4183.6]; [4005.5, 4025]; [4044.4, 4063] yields -16.8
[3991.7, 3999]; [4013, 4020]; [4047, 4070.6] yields -17.9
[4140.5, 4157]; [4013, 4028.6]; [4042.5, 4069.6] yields -17.6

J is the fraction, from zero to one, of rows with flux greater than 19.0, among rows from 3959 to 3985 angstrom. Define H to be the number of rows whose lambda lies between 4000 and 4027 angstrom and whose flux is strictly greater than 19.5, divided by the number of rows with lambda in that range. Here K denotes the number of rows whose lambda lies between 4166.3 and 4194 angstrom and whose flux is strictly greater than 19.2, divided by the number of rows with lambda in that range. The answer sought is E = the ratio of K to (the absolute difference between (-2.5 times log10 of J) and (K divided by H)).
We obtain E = 0.0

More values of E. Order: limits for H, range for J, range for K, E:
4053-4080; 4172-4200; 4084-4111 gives 0.3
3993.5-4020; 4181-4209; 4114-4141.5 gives 0.7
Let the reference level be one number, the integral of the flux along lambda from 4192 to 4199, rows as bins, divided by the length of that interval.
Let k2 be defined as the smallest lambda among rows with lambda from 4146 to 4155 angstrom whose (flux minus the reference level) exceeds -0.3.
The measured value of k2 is 4146.72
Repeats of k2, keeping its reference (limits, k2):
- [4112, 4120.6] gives 4114.39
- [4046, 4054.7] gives 4049.54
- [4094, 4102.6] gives 4094.54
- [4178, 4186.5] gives 4184.13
